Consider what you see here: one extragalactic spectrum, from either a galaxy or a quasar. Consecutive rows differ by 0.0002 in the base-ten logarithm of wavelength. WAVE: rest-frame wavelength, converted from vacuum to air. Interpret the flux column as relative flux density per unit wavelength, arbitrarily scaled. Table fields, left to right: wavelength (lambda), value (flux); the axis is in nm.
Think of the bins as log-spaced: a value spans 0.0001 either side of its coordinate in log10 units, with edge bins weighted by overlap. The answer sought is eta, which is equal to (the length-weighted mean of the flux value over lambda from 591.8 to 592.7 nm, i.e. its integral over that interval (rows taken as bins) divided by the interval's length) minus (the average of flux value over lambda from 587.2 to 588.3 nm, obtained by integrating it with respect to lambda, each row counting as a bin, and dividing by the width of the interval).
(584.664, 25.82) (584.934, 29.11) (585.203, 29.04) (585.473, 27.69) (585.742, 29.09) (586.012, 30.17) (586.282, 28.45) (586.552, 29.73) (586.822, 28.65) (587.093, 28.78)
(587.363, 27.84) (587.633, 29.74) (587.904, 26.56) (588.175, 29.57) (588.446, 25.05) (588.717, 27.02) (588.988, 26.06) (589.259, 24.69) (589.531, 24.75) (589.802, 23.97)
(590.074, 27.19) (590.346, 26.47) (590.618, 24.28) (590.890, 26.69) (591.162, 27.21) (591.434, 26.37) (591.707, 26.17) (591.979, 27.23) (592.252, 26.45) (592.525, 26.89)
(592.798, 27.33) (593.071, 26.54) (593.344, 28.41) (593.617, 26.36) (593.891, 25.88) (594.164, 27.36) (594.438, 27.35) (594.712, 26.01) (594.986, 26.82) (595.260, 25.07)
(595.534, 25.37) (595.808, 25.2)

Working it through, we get -1.6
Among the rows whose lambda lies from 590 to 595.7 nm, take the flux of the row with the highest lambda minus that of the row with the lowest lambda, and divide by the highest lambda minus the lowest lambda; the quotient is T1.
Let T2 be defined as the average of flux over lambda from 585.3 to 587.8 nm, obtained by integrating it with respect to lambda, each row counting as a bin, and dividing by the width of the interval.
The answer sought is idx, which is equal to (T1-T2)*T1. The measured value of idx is 10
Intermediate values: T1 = -0.3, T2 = 28.9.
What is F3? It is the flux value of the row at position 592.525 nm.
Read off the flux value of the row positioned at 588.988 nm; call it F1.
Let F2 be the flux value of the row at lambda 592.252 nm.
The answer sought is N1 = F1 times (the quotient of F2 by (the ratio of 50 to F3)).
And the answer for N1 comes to 371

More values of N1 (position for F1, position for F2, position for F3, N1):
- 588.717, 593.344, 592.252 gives 406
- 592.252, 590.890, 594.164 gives 386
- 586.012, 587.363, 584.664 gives 434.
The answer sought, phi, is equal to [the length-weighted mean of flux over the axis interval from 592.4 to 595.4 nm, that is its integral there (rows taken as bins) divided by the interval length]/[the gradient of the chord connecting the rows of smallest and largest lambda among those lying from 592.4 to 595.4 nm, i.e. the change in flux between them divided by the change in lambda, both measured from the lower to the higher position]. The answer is -40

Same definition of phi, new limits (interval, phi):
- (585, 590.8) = -31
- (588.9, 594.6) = 111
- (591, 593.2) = -76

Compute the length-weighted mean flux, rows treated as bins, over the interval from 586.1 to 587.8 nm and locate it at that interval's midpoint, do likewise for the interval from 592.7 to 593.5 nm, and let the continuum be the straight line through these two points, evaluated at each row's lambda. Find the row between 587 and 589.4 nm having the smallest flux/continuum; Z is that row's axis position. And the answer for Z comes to 589.259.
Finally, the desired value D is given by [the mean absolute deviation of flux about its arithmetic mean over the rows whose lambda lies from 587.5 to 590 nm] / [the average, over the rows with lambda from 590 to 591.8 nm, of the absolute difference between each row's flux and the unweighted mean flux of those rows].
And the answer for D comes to 2.6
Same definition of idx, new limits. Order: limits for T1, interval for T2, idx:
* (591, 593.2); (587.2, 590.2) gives 9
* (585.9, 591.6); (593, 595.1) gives 19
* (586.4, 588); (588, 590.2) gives 67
